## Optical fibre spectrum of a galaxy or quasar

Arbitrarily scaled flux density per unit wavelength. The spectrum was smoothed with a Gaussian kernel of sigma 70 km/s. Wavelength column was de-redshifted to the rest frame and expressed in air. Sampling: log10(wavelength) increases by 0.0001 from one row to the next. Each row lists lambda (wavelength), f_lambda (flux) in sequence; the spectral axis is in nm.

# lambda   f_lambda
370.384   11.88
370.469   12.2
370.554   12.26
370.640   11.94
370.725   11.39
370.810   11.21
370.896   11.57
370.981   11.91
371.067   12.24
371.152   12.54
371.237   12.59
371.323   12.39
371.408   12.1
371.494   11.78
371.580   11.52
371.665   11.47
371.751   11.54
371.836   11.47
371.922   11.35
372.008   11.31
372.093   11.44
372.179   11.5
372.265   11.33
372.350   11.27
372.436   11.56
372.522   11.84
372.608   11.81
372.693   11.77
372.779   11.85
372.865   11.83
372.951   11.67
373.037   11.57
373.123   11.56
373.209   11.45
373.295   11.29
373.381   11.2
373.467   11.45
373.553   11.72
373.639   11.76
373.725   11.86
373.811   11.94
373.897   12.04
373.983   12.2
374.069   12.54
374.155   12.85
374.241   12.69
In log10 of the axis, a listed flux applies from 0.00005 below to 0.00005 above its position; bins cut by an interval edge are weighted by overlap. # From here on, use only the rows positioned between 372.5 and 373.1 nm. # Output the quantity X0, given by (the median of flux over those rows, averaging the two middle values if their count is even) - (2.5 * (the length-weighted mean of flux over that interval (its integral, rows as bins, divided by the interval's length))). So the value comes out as -17.6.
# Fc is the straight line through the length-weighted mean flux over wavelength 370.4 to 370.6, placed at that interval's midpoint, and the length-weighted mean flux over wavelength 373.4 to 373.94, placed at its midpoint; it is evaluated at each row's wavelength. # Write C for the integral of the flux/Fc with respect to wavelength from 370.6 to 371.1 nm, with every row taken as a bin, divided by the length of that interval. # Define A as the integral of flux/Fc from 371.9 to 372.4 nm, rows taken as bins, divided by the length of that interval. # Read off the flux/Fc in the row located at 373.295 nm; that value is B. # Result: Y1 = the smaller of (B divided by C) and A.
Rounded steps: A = 0.950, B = 0.9550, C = 0.96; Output 0.950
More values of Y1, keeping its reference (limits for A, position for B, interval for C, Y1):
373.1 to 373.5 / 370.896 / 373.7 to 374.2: 0.913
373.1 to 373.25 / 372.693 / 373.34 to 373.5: 0.971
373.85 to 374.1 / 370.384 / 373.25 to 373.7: 1.000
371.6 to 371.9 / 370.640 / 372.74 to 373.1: 0.957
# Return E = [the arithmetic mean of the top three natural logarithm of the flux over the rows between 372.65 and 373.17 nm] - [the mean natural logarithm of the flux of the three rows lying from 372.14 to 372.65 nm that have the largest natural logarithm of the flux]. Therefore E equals 0.007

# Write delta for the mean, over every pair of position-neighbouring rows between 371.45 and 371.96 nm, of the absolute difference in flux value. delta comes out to 0.11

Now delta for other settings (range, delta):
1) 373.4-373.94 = 0.12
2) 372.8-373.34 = 0.11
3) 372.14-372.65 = 0.17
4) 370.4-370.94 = 0.29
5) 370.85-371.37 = 0.24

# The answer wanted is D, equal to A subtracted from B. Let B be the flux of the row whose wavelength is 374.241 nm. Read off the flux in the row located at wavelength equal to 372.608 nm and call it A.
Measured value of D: 0.9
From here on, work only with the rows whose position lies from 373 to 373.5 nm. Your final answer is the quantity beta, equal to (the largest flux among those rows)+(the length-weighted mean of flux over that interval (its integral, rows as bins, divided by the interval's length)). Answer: 23.0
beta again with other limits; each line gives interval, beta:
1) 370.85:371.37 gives 24.8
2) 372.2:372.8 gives 23.5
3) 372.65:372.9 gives 23.7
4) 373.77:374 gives 24.3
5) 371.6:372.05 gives 23.0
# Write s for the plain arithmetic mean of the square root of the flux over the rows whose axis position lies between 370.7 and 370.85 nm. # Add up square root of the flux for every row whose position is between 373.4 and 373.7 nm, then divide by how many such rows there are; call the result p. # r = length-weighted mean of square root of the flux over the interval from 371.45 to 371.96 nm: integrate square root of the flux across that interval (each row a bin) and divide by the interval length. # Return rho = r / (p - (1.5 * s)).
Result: -2.08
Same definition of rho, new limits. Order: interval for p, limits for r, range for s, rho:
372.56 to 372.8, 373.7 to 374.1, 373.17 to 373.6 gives -2.13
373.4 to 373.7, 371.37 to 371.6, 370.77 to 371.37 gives -1.91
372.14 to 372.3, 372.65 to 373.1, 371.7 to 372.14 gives -2.03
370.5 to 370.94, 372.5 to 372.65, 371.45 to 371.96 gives -2.05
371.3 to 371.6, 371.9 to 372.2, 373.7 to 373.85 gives -1.96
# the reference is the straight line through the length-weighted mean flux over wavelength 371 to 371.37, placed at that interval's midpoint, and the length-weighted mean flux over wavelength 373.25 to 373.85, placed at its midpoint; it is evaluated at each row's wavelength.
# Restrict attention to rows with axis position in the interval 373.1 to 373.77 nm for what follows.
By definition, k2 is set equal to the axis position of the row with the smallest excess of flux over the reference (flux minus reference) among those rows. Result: 373.381 nm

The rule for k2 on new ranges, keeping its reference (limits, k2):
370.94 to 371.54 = 370.981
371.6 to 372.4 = 372.008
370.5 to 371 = 370.810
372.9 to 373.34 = 373.295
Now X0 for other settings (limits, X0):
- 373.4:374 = -17.7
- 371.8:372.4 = -17.1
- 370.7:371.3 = -18.0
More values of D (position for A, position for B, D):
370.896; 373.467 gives -0.1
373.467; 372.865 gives 0.4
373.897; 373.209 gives -0.6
